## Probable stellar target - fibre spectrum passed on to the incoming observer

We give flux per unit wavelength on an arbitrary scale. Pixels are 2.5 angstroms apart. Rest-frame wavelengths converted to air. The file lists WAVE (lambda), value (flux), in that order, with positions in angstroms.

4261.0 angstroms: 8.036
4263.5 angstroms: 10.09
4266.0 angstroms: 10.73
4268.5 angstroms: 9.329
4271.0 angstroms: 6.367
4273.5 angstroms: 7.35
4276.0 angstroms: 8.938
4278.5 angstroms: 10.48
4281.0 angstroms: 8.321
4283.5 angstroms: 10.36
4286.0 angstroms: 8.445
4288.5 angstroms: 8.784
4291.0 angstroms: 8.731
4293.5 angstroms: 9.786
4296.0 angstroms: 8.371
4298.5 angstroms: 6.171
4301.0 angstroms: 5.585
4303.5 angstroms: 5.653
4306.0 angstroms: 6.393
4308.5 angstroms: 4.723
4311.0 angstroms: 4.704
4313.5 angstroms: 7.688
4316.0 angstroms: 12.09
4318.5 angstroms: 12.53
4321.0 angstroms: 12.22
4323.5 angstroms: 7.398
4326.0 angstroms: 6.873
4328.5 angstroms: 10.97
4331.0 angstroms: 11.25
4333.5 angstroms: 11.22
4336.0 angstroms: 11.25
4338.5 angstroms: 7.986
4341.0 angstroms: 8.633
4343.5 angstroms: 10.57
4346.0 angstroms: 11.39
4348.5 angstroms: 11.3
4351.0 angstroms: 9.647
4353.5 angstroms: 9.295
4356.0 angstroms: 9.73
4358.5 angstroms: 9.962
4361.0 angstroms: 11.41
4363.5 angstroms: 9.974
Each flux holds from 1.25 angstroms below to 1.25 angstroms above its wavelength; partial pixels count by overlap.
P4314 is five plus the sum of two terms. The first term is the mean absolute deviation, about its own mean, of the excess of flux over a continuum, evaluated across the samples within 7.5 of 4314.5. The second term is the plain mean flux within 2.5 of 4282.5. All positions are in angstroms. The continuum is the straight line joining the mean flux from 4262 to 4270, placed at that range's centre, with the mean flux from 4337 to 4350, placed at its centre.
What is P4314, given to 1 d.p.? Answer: 17.6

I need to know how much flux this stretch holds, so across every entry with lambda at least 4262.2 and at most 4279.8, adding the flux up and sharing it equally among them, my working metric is 9.0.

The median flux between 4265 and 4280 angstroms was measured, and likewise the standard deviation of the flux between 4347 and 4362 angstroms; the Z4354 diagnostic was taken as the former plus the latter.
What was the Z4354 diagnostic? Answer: 10.0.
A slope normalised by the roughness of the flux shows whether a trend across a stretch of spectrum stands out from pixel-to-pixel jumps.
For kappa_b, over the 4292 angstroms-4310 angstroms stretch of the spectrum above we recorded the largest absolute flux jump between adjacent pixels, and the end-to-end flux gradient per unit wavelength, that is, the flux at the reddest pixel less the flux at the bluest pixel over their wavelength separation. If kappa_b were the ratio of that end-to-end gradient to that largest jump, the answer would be -0.153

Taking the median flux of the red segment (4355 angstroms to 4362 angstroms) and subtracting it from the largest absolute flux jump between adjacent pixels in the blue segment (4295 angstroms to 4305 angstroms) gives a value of -7.8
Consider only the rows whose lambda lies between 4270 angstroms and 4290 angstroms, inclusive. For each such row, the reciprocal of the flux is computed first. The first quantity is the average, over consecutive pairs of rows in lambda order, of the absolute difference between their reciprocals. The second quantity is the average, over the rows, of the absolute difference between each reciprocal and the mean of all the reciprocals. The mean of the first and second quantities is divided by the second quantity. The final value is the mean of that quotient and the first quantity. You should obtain 0.600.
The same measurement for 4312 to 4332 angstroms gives 0.515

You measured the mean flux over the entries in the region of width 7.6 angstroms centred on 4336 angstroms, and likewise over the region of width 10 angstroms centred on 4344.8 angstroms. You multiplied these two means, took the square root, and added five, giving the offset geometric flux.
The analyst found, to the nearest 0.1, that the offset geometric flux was 15.3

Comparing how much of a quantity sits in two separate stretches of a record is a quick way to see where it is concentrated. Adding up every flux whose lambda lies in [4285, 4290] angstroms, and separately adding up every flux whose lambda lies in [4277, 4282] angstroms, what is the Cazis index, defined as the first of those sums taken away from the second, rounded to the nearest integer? 2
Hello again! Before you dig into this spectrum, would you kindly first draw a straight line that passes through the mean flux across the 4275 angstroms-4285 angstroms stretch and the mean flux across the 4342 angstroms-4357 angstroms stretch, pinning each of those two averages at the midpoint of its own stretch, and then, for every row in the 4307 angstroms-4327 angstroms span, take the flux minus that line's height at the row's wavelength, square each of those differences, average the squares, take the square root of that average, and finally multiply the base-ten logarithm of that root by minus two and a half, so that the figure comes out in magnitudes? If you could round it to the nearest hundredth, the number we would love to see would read -1.32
